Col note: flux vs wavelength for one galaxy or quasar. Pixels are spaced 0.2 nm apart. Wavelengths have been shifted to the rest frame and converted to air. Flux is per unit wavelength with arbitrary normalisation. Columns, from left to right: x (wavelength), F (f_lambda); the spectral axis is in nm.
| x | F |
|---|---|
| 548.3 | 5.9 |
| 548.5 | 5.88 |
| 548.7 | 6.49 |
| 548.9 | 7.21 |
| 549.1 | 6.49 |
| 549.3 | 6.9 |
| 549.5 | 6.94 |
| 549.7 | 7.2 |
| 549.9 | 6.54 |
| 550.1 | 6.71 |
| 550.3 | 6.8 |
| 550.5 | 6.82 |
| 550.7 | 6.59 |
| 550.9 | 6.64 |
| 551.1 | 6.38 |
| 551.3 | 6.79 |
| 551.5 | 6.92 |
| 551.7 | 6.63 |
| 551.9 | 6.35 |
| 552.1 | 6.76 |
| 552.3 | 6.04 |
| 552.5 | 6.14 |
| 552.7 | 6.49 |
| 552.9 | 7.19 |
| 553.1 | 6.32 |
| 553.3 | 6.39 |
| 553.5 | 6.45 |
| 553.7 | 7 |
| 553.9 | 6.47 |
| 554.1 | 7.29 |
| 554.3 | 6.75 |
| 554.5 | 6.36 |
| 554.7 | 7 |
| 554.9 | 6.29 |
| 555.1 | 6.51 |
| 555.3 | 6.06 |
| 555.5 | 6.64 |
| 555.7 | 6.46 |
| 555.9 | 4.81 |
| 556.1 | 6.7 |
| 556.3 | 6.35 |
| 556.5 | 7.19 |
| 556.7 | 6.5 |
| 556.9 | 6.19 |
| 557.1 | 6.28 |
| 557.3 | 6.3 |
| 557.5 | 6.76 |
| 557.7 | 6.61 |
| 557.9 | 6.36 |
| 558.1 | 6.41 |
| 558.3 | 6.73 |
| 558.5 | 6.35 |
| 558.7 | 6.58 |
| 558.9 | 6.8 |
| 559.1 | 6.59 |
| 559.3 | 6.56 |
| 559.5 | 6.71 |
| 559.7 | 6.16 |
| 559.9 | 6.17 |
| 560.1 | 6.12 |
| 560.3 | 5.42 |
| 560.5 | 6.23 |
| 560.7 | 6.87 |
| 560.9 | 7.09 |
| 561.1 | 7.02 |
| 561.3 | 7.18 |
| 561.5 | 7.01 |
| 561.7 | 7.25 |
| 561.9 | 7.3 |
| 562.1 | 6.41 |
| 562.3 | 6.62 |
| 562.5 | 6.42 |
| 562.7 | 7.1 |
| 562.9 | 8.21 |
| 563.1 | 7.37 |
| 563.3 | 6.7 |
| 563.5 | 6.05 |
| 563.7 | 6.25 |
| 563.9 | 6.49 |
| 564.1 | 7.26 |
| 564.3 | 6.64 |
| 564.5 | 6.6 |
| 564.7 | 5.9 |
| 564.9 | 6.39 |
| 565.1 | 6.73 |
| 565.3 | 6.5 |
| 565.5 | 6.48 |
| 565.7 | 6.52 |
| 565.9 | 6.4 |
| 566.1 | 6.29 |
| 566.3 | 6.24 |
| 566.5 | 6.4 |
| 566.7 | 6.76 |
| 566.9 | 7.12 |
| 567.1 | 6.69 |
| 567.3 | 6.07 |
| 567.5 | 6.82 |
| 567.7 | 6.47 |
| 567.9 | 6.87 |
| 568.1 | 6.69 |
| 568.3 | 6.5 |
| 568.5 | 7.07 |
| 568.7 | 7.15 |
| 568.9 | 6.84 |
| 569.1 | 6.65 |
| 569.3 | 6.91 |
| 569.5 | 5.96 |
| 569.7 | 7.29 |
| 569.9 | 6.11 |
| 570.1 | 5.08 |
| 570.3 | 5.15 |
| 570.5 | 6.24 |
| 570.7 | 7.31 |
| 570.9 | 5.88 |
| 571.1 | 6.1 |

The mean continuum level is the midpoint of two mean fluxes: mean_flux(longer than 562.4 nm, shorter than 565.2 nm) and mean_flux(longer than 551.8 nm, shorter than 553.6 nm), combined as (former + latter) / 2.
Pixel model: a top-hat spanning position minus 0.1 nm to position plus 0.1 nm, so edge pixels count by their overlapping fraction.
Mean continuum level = 6.59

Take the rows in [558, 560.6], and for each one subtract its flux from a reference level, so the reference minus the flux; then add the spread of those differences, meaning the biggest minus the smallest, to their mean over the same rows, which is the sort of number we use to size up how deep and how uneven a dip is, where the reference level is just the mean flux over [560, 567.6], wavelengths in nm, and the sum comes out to 1.7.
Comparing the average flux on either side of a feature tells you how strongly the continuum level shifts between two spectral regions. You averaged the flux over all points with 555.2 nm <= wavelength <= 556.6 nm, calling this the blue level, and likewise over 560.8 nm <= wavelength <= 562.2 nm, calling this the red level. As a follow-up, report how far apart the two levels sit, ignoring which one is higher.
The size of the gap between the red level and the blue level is 0.72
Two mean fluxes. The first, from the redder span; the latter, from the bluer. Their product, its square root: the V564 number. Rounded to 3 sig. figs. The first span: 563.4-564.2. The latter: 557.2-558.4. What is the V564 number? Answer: 6.52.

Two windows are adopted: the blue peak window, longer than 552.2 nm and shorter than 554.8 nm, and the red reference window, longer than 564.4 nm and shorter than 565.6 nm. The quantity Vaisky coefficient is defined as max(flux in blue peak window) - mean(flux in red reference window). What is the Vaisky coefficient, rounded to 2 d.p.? 0.86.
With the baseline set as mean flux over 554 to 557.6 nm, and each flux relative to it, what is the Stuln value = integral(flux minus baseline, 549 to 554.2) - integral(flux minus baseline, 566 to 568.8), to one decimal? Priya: 0.5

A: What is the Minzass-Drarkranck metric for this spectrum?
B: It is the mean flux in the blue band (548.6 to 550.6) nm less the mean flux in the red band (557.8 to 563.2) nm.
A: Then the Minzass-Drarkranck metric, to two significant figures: 0.10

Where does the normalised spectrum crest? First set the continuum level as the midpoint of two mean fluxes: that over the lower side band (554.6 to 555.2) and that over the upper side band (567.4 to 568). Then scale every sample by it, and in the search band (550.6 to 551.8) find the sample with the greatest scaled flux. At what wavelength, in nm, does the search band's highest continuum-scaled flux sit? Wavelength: 551.5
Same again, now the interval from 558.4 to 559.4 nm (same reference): 558.9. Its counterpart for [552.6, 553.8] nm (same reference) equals 552.9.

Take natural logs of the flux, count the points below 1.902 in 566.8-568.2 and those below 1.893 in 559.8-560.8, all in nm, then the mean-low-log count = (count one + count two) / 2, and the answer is 4.0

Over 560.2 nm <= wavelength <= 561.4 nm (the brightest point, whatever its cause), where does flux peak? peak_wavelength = 561.3 nm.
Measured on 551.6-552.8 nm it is 552.1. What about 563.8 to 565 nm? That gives 564.1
